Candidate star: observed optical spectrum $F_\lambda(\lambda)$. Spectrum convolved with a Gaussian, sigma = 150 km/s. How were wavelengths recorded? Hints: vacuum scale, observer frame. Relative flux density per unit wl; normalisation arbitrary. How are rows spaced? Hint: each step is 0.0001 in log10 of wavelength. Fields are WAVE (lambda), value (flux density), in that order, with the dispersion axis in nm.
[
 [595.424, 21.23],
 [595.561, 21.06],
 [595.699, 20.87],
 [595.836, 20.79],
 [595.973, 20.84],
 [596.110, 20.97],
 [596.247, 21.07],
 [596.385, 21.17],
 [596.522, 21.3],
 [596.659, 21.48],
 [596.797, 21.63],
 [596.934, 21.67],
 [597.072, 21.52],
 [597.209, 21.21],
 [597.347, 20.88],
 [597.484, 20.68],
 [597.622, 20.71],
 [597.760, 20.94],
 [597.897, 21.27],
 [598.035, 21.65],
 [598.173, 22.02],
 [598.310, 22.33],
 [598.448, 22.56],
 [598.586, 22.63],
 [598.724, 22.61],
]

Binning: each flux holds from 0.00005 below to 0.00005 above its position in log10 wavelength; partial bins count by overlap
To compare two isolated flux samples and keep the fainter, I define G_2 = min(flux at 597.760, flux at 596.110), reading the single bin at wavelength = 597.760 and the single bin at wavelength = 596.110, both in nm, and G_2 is 20.9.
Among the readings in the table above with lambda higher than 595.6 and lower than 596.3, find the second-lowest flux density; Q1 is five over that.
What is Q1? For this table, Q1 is 0.240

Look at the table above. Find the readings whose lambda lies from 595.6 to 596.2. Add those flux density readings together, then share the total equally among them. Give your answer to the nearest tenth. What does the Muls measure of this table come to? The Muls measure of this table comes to 20.9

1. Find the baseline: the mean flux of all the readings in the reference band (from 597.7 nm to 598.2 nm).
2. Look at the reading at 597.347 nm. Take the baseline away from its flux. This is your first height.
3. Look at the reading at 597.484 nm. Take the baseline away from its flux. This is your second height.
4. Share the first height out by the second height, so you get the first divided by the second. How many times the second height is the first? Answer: 0.7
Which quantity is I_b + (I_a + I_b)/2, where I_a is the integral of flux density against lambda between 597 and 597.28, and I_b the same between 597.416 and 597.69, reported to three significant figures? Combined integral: 11.5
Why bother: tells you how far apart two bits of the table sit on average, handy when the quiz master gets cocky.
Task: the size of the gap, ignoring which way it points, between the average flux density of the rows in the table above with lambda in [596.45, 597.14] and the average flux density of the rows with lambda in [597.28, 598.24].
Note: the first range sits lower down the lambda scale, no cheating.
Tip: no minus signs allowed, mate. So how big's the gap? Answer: 0.36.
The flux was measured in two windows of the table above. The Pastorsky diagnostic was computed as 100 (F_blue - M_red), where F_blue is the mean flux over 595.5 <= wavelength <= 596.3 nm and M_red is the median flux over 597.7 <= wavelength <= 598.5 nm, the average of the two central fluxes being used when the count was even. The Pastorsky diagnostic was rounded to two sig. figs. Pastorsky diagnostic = -90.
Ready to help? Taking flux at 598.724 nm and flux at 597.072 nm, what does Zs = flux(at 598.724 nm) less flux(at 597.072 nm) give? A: 1.1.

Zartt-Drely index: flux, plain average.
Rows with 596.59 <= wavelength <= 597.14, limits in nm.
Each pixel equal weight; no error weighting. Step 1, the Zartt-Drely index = 21.6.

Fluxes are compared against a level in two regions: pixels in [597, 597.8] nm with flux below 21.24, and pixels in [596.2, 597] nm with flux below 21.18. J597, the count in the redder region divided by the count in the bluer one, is 2.5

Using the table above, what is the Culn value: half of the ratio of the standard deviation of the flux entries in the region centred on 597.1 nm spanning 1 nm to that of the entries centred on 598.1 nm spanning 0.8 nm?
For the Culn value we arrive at 0.31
